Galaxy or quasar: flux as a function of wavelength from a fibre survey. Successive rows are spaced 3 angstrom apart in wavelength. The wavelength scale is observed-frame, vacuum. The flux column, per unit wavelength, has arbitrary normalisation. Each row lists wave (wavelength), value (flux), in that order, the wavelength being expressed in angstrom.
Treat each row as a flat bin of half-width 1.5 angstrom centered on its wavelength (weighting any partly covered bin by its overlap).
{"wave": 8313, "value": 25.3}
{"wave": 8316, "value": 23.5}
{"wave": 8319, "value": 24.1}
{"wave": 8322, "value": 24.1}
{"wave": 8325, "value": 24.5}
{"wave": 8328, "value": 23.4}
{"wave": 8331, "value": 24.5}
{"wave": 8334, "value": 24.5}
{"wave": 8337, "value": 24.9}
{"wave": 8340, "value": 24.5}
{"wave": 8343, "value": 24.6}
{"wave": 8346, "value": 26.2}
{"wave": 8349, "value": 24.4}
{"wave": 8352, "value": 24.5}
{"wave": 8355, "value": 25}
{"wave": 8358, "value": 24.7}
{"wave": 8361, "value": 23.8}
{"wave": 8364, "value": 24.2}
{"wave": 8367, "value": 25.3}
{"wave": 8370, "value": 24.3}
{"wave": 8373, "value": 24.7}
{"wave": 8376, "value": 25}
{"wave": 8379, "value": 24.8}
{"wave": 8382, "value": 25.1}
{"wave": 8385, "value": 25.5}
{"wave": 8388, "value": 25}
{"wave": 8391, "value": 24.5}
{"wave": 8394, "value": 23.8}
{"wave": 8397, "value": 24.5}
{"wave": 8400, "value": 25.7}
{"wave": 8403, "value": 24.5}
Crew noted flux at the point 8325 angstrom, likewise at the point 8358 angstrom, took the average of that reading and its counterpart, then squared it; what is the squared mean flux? 605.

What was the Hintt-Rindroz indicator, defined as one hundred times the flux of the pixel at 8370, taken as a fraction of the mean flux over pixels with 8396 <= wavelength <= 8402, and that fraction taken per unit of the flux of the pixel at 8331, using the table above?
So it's 3.95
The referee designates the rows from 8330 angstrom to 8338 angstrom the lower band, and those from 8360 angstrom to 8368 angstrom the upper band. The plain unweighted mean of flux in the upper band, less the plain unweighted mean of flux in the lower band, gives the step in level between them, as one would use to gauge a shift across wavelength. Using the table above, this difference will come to -0.2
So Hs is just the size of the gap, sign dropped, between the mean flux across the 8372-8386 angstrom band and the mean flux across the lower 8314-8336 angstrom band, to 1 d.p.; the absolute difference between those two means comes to 0.9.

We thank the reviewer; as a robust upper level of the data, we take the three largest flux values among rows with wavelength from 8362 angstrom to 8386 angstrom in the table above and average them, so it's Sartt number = 25.30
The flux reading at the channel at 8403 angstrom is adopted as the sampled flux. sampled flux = 24.5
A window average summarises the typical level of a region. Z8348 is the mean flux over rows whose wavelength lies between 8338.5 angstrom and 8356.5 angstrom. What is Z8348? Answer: 24.87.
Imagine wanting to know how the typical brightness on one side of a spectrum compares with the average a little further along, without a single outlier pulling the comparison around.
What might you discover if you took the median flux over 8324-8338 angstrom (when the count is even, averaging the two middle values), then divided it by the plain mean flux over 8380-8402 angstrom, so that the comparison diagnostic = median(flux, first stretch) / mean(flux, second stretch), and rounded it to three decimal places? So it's 0.985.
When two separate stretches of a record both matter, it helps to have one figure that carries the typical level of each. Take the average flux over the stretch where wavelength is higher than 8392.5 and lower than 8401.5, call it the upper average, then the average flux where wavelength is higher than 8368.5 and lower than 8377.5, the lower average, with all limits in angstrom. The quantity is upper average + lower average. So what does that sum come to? 49.3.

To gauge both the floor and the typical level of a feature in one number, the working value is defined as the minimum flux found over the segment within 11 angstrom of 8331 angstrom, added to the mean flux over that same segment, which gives 47.7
